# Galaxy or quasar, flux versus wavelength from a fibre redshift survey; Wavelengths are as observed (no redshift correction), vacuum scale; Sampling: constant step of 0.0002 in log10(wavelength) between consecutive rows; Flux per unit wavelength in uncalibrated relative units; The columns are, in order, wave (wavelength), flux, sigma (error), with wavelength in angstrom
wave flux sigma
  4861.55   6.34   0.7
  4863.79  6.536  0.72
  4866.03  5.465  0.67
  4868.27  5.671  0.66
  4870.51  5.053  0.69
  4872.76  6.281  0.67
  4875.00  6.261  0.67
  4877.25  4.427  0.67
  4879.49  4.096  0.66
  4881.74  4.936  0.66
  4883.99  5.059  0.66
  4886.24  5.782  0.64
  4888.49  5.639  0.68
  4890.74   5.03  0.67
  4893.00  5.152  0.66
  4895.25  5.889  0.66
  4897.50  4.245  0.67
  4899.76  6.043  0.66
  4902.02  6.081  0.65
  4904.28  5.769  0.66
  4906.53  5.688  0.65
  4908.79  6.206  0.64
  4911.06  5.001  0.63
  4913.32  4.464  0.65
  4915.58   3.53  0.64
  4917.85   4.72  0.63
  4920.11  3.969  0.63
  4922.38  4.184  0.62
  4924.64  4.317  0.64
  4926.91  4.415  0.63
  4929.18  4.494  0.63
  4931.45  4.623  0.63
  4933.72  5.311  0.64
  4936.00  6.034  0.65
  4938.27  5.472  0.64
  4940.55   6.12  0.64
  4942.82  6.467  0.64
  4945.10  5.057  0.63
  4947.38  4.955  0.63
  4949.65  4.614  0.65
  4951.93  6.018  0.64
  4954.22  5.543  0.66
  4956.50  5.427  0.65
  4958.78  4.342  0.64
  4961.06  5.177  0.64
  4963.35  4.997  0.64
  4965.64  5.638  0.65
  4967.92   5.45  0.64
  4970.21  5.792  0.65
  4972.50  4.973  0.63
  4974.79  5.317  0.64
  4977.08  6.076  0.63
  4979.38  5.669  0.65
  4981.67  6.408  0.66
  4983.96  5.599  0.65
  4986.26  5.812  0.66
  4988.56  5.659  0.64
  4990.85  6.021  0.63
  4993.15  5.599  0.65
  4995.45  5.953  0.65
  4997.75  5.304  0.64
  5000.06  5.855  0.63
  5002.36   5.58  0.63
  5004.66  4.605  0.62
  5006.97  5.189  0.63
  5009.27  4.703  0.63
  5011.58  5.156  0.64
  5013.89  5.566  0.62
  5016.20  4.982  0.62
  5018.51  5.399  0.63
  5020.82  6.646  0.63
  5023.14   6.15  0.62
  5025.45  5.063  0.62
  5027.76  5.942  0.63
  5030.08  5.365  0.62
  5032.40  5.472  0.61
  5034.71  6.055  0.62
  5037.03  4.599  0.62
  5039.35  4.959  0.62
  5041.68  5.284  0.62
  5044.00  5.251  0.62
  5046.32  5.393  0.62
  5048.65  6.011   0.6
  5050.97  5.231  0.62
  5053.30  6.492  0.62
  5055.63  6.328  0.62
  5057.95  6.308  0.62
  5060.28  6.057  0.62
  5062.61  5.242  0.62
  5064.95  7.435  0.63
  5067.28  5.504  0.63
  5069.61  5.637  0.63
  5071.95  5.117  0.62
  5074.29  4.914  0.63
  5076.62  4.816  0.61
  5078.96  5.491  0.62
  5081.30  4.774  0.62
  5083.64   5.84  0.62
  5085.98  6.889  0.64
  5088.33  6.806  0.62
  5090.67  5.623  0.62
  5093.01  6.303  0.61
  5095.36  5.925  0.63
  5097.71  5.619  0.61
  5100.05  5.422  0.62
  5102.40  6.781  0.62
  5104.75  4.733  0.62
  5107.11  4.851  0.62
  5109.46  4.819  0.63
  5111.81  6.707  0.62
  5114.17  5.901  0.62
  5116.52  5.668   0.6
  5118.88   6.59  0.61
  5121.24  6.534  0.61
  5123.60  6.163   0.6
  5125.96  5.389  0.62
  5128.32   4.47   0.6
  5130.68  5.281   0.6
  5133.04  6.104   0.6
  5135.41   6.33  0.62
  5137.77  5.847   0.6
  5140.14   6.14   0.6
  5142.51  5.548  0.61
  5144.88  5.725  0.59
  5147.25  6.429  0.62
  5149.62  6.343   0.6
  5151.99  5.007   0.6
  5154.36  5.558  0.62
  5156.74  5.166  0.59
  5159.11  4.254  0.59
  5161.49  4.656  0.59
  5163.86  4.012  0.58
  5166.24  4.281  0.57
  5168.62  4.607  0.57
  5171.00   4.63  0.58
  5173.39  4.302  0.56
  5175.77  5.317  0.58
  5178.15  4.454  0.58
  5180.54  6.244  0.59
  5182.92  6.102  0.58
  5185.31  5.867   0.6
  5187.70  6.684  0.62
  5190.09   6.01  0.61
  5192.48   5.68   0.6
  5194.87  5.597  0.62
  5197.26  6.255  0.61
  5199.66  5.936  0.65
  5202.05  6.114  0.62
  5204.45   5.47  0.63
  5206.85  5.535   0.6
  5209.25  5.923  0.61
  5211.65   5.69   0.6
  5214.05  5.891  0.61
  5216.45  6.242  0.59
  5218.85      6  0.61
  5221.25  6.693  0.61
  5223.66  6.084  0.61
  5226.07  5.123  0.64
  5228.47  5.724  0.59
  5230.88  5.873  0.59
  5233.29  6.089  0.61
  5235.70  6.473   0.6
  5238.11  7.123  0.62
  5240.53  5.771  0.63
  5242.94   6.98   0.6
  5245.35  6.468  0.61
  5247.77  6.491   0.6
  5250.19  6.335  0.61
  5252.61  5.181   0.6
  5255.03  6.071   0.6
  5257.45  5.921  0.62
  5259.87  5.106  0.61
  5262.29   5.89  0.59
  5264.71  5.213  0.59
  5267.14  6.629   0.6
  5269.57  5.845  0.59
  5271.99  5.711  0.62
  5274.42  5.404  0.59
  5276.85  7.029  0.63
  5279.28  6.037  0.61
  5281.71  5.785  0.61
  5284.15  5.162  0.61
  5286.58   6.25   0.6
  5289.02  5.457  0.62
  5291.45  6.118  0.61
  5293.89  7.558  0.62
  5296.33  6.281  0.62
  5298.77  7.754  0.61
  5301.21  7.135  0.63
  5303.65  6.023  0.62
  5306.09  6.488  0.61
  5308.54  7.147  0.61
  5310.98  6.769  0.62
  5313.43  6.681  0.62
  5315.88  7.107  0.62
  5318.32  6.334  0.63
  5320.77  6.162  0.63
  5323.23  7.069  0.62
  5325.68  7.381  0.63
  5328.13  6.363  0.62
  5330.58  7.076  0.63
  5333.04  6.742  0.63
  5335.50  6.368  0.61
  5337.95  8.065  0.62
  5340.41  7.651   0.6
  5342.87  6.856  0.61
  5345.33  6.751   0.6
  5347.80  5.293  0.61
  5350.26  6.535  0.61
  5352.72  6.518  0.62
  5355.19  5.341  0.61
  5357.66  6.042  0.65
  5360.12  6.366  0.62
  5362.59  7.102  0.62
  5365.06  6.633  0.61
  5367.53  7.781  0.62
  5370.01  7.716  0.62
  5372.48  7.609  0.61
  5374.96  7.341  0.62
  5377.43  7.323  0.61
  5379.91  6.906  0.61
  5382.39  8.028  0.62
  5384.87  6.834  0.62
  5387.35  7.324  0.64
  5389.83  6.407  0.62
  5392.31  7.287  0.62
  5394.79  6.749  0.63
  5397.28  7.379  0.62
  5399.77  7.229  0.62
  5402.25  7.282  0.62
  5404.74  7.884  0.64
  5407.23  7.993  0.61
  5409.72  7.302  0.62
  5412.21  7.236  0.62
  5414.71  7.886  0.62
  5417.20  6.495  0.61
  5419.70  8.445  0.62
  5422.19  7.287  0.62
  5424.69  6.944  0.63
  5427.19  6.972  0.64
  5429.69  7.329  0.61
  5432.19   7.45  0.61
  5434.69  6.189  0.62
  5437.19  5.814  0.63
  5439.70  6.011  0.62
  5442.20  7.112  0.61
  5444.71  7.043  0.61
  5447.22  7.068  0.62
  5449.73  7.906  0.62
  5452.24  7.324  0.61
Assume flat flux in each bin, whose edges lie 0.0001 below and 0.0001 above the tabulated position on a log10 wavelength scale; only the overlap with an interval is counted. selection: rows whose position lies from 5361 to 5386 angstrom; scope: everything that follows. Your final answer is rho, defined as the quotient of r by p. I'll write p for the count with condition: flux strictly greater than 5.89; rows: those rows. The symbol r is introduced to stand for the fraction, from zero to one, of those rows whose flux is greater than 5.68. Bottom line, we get 0.10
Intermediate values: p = 10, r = 1.00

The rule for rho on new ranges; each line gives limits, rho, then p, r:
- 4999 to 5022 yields 0.20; 1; 0.20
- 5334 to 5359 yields 0.10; 8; 0.80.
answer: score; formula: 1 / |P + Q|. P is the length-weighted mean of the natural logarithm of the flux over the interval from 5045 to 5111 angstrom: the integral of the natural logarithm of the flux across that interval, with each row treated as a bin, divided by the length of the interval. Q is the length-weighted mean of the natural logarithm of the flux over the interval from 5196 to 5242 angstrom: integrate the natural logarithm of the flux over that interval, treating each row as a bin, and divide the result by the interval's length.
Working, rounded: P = 1.74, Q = 1.79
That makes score 0.283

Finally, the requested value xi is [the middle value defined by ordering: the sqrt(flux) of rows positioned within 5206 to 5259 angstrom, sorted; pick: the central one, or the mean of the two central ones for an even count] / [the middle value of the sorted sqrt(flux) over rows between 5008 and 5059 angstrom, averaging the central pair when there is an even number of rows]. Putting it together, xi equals 1.06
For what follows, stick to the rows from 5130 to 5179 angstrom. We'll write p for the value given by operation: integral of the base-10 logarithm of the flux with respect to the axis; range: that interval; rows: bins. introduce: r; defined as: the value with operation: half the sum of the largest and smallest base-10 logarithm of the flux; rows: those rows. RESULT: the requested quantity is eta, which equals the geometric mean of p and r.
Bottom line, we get 5.0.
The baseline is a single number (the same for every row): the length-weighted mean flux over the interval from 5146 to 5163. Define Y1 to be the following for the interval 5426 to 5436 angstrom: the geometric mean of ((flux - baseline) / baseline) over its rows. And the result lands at 0.295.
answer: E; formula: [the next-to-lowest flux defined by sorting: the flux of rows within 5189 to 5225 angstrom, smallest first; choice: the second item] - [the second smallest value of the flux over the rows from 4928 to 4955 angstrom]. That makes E 0.9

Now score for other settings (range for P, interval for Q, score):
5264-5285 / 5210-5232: 0.282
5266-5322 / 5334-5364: 0.268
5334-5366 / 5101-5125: 0.275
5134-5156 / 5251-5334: 0.278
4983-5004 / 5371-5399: 0.270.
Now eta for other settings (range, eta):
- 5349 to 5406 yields 6.3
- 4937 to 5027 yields 7.0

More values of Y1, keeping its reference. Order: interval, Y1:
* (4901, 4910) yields 0.108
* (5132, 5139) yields 0.140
